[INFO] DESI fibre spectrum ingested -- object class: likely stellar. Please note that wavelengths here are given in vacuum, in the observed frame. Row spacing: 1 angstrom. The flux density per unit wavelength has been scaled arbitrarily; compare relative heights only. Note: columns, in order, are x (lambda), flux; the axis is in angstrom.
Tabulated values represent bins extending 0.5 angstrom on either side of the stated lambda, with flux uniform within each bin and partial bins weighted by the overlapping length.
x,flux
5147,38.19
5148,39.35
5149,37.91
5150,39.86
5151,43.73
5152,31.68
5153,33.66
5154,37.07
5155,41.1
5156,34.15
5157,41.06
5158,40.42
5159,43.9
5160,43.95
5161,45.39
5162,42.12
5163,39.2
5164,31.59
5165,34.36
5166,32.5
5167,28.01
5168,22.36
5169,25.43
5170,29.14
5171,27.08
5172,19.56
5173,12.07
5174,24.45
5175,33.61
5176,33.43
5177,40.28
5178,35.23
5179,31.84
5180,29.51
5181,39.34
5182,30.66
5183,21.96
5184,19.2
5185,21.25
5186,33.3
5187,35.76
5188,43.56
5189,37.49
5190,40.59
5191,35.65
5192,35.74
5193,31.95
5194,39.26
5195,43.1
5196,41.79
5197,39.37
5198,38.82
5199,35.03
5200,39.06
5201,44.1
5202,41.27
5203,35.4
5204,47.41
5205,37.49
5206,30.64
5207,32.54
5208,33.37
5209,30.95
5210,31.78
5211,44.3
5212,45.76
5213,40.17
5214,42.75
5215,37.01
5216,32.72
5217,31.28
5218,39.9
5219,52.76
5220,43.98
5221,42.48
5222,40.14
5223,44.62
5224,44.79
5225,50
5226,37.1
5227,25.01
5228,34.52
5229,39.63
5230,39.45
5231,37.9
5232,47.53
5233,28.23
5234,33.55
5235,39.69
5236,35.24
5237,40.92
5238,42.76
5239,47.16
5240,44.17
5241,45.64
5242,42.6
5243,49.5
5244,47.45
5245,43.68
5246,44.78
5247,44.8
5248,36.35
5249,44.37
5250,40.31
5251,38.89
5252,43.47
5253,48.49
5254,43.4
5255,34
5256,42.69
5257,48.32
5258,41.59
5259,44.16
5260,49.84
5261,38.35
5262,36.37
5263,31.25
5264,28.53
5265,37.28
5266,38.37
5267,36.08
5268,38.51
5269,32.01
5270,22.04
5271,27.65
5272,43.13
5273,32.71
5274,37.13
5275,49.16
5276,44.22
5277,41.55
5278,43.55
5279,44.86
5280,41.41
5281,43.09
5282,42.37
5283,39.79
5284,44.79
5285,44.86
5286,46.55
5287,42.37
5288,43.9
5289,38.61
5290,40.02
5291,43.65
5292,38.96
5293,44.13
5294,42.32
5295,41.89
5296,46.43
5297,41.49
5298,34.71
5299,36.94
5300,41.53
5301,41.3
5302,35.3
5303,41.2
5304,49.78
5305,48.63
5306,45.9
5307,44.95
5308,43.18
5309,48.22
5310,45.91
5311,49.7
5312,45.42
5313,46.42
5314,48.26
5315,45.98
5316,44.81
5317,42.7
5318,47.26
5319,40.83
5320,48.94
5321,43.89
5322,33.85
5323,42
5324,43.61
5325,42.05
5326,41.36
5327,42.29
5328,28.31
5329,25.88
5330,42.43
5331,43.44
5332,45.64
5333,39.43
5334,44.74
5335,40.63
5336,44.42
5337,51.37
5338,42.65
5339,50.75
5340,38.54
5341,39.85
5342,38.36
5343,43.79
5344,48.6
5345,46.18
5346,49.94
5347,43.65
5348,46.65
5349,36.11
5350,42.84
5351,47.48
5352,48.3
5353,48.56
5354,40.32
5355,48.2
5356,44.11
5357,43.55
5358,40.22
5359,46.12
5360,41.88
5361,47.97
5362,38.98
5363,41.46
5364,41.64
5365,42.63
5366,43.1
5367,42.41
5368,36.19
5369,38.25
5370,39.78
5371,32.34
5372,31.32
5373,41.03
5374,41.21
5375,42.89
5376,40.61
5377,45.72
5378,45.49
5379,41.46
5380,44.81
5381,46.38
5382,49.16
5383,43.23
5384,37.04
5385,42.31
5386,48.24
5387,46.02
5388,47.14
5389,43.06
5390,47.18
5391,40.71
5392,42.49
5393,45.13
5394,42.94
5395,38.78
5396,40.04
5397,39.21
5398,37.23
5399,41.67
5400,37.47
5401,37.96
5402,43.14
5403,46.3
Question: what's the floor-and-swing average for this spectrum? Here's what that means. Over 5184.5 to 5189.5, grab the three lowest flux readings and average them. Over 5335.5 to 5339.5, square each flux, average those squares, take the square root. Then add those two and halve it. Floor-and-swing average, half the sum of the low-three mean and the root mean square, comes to 39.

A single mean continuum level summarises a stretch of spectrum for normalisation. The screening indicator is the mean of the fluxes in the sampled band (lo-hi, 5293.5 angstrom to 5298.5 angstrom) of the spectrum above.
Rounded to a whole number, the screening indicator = 41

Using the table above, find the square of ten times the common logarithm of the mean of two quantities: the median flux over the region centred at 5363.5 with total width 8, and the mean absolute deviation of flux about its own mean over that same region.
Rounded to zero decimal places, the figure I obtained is 179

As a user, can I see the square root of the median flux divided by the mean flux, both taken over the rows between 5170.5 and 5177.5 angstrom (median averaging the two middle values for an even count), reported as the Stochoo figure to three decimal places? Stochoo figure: 0.998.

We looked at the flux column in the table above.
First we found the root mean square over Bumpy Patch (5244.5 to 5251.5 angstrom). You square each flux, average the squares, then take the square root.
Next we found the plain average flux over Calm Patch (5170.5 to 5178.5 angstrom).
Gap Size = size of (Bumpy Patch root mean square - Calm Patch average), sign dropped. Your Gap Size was 14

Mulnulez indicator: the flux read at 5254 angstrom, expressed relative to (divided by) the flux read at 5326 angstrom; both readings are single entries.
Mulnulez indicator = 1.05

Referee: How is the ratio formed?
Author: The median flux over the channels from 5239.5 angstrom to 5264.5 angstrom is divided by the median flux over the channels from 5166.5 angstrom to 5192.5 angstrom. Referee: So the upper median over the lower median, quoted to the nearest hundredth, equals 1.39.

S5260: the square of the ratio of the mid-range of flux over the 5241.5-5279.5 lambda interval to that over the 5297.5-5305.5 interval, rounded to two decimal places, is 0.72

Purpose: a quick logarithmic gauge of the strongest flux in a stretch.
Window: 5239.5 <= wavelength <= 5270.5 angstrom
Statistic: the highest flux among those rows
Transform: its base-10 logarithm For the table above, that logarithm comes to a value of 1.70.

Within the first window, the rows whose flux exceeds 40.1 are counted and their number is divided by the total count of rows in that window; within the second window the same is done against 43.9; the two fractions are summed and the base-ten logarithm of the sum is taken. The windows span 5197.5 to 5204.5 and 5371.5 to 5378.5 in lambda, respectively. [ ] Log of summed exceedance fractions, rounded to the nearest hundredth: -0.15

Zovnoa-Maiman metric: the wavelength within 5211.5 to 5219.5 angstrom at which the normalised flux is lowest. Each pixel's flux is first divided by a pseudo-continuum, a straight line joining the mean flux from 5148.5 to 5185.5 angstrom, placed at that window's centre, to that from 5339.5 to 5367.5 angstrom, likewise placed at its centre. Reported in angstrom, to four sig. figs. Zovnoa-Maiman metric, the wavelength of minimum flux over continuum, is 5217 angstrom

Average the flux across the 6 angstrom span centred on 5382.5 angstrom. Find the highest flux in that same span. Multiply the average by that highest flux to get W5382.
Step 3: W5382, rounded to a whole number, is 2154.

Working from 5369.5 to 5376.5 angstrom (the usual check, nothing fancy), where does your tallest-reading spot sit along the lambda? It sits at 5375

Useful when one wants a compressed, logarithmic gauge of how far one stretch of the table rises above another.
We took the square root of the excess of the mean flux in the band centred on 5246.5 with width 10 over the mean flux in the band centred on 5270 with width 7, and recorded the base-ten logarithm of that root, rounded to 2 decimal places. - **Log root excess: 0.50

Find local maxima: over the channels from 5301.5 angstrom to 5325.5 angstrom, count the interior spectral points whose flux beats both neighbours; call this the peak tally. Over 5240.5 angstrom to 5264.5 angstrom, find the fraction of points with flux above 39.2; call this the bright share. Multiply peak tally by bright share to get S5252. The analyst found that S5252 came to 5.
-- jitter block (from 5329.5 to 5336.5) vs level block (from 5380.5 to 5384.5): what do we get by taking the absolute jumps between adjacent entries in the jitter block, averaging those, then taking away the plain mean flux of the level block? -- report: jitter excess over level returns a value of -40.2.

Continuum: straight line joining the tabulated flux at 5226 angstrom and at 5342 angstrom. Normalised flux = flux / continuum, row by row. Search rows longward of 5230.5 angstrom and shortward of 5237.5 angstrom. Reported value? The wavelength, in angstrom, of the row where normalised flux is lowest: 5233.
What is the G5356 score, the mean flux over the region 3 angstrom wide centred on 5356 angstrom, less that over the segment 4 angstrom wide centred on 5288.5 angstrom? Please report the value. 4.1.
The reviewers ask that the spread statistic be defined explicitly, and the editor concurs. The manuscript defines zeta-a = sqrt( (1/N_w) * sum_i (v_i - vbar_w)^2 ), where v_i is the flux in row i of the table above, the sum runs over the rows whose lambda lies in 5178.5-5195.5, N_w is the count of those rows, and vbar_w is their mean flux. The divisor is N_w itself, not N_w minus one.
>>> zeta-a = 7.1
